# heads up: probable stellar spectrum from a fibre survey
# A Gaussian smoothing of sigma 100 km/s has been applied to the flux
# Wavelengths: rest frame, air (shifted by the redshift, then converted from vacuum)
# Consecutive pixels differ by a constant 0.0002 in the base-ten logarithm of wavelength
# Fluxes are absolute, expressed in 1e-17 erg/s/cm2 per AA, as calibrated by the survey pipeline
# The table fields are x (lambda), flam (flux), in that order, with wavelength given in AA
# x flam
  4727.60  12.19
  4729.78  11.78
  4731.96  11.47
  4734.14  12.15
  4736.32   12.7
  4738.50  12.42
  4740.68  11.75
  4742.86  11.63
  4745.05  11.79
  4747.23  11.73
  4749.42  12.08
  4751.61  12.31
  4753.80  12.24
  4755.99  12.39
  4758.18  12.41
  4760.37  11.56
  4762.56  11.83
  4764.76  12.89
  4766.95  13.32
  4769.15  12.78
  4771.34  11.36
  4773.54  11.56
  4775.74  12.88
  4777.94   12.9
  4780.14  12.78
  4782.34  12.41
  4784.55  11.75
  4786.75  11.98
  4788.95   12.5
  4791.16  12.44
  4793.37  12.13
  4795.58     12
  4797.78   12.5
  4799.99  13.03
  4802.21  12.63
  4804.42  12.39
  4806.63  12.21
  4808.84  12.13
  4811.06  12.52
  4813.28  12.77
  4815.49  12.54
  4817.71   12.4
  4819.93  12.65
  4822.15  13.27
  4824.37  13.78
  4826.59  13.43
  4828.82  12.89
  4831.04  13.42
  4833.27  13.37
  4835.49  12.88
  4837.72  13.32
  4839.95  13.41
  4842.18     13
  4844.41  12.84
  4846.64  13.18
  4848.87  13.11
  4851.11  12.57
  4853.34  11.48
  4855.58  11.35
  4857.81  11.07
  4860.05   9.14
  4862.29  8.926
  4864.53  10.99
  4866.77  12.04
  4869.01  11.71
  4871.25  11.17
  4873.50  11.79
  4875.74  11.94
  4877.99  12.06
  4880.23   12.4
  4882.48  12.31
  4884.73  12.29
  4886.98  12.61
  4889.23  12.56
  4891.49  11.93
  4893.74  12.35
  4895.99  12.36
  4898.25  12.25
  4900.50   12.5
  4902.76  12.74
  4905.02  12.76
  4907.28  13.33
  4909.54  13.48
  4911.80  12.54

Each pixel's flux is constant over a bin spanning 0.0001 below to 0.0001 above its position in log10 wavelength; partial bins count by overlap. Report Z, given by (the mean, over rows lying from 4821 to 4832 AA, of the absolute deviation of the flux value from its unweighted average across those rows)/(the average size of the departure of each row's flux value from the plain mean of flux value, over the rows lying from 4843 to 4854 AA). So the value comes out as 0.5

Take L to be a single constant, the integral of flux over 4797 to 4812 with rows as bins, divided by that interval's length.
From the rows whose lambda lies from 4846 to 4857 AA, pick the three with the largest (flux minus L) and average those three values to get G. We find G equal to 0.5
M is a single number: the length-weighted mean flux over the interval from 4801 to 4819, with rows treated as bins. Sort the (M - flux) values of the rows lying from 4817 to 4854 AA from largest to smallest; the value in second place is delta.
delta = 0.05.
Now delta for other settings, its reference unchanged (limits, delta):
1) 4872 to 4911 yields 0.52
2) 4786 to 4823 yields 0.45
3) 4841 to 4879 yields 3.31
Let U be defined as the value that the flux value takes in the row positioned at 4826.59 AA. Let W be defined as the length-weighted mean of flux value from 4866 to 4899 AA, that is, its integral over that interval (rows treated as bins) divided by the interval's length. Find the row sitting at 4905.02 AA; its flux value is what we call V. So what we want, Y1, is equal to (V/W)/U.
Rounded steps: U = 13.43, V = 12.76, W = 12.1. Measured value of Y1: 0.078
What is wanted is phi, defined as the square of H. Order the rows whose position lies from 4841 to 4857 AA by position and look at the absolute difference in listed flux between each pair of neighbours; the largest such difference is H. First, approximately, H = 1.09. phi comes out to 1.2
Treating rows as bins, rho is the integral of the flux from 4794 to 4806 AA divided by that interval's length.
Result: 12.5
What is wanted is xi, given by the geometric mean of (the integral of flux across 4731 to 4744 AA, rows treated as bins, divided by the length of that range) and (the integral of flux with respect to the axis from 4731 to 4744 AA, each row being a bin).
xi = 43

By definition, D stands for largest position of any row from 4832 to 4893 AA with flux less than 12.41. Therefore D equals 4891.49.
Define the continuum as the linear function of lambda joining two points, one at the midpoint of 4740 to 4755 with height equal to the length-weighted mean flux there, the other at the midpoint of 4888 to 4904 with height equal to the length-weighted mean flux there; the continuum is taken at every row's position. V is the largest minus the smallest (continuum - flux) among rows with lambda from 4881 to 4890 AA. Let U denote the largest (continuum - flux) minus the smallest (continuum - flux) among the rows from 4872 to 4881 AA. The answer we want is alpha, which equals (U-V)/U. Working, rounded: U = 0.6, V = 0.3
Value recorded 0.47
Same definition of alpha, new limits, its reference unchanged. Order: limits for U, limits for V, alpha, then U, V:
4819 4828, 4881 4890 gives 0.72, 1.1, 0.3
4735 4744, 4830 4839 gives 0.49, 1.1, 0.6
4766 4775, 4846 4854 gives 0.13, 2.0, 1.7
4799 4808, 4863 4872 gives -0.24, 0.8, 1.0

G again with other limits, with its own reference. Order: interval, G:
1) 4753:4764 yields -0.1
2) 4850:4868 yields -0.5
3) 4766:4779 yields 0.6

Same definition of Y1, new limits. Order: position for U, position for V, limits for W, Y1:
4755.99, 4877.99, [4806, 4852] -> 0.075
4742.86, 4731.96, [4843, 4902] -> 0.083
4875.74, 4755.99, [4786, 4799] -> 0.085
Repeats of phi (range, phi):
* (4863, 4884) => 1.1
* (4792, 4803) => 0.3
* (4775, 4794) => 0.4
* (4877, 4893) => 0.4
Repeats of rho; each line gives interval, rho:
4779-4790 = 12.3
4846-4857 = 12.3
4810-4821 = 12.6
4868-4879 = 11.7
